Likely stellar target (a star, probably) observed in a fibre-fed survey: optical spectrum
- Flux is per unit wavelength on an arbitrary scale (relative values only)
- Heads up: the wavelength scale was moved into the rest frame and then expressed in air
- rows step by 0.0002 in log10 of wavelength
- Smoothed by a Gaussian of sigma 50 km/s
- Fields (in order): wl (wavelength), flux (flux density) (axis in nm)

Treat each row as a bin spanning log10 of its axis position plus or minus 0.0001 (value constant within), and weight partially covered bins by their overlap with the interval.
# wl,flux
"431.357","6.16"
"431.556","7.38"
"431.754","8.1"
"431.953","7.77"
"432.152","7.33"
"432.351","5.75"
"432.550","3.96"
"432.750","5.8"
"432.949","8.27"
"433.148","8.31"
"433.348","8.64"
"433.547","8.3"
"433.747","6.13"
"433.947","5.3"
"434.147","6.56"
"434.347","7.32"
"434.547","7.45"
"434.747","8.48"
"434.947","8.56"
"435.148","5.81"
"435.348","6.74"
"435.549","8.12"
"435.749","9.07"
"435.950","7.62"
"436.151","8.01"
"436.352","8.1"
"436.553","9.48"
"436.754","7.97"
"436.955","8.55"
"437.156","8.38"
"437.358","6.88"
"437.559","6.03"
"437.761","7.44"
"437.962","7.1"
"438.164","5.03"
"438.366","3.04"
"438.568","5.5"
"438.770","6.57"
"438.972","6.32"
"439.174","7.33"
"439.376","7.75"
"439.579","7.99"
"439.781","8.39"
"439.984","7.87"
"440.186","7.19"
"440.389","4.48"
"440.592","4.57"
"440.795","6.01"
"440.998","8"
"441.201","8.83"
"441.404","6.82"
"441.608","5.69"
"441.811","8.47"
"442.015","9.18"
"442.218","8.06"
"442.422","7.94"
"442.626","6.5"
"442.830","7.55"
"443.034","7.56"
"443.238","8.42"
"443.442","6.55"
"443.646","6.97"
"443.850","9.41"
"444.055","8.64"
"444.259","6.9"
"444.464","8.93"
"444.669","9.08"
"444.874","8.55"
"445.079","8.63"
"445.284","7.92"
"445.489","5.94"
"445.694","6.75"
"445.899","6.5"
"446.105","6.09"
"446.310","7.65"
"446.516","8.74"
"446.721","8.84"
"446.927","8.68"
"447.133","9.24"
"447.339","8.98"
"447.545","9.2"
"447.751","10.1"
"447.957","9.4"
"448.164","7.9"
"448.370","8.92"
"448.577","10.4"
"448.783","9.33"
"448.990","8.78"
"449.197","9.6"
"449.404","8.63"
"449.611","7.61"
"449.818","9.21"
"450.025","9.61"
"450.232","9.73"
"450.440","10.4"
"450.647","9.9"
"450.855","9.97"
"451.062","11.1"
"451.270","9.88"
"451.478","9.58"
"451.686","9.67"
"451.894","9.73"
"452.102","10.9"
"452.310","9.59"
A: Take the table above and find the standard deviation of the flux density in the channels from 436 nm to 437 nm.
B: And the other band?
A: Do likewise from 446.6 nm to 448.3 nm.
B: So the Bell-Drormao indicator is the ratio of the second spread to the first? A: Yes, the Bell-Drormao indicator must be 1.0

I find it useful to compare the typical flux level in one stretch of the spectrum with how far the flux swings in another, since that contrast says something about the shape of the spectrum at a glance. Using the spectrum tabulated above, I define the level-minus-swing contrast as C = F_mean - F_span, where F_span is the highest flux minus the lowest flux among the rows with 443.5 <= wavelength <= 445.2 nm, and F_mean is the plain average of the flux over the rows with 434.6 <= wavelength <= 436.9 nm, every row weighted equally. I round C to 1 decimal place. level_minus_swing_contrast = 5.5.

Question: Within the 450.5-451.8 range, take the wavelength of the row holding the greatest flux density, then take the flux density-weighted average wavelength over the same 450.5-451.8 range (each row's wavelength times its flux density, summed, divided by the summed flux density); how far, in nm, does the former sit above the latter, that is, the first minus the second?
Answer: -0.10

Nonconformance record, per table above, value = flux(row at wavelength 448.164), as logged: 7.9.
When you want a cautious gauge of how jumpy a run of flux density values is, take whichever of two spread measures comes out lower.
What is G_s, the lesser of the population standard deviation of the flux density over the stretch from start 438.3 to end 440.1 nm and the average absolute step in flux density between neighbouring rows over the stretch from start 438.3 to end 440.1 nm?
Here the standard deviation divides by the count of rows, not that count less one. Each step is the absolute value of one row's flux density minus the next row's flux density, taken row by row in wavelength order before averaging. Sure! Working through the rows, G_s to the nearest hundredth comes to 0.80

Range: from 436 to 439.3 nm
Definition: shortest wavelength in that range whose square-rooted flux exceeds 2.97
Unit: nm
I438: 436.553 nm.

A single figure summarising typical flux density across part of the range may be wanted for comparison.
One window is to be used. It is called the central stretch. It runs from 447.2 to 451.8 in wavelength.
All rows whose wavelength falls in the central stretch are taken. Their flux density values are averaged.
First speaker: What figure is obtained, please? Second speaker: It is 9.5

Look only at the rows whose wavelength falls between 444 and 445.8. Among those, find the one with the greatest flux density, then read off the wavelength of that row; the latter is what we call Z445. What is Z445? 444.669 nm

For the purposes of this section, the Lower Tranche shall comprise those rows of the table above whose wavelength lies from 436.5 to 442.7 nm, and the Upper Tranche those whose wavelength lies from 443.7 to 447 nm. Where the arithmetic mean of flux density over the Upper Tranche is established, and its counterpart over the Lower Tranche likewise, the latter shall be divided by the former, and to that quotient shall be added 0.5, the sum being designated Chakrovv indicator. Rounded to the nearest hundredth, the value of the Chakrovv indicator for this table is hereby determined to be 1.39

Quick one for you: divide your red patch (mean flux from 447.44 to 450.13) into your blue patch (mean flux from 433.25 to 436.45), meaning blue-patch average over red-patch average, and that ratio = 0.823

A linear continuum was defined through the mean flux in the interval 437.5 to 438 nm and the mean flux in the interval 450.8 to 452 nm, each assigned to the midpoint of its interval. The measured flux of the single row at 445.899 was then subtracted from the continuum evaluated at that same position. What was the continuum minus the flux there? 2.2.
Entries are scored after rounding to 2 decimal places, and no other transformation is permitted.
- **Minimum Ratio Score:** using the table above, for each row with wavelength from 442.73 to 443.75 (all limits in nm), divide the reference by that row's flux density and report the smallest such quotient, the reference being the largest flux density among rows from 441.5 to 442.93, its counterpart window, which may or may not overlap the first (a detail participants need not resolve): 1.09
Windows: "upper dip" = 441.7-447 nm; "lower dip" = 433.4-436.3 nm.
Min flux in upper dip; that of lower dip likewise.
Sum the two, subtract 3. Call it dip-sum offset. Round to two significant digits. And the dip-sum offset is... 8.2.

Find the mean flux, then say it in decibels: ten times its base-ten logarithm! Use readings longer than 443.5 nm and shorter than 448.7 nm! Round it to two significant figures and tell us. 9.2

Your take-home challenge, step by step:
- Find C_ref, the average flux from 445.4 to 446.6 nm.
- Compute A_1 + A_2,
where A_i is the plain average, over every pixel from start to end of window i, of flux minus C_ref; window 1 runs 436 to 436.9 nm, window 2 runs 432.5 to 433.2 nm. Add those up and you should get 1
